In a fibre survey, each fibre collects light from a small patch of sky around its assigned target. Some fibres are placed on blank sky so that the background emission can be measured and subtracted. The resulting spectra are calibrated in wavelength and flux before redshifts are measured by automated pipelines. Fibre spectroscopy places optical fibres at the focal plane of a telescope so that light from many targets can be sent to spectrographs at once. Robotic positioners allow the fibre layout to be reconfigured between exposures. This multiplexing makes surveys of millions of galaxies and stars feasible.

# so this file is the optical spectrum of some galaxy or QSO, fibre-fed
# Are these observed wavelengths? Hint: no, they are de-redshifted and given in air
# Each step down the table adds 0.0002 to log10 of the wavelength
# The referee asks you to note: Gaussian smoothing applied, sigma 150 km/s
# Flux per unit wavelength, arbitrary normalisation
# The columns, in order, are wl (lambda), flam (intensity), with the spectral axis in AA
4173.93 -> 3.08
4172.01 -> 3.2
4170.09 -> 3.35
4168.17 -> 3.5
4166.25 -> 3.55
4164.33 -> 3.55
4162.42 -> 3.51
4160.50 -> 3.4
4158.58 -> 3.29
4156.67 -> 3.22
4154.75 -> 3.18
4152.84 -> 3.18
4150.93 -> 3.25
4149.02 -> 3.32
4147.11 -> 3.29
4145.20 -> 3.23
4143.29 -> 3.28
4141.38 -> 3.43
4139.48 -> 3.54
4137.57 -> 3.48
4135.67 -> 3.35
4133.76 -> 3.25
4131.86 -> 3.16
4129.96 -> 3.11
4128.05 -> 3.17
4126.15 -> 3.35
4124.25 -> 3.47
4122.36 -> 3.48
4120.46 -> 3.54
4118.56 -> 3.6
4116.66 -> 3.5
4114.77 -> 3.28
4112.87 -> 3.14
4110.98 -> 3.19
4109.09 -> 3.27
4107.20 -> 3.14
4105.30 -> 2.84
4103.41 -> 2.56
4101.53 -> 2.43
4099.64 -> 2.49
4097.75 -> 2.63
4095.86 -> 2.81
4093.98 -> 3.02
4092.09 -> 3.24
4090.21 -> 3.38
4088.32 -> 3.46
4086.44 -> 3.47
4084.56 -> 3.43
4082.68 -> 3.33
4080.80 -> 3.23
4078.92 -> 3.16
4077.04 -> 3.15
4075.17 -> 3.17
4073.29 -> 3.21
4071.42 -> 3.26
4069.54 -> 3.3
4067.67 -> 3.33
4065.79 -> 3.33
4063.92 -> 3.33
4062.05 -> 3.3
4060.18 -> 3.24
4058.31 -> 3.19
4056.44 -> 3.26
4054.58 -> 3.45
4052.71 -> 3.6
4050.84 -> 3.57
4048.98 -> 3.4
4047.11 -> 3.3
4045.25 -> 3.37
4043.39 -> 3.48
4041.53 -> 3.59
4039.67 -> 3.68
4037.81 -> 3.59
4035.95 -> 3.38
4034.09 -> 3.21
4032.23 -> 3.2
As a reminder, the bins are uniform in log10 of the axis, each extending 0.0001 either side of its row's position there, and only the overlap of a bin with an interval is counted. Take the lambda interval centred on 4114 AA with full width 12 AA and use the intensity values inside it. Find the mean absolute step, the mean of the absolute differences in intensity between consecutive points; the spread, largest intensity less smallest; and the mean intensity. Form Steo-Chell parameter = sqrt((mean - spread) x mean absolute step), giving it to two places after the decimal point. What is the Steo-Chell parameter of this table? 0.58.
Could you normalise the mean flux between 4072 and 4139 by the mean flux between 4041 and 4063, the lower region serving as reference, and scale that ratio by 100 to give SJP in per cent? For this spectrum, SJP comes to 94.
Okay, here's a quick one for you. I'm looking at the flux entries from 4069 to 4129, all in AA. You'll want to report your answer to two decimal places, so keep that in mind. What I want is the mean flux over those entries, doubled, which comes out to 6.36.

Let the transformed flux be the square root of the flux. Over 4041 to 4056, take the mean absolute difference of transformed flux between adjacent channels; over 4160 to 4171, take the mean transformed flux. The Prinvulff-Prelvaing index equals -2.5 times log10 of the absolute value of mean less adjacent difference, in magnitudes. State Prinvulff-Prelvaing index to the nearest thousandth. -0.660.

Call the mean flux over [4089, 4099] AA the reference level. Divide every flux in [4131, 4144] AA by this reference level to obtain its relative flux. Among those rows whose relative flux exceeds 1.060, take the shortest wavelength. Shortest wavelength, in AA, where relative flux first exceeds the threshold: 4133.76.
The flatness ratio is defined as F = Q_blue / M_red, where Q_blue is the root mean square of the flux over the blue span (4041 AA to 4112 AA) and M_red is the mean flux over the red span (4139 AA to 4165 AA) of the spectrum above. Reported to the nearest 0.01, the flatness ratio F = 0.97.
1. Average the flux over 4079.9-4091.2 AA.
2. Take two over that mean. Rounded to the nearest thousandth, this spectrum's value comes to 0.591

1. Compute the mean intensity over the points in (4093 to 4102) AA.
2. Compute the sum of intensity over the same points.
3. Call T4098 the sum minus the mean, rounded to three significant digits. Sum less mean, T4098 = 10.7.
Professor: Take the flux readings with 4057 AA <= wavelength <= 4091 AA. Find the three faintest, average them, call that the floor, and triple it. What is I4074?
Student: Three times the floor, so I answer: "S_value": 9.48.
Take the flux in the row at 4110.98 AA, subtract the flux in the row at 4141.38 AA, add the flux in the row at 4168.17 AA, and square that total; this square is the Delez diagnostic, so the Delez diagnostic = 10.6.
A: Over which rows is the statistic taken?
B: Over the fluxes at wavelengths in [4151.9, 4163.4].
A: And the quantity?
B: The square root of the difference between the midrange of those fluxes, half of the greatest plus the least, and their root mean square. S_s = 0.21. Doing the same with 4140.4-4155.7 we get 0.18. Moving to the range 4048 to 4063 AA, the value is 0.13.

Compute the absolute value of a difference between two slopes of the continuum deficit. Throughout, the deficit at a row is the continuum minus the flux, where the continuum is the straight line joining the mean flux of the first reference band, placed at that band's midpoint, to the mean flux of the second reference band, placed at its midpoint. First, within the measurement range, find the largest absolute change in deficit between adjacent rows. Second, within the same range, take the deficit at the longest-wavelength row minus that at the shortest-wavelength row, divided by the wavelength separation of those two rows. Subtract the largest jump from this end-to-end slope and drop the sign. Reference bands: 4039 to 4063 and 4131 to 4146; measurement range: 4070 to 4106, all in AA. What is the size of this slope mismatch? 0.27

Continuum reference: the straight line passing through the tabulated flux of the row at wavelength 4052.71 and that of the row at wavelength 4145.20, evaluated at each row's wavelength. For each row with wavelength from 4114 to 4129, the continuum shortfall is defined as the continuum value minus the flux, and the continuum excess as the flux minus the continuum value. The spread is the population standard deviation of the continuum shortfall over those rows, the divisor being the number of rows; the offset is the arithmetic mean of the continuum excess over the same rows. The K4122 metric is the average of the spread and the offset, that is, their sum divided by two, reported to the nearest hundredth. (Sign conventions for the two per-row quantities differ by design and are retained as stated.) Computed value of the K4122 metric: 0.11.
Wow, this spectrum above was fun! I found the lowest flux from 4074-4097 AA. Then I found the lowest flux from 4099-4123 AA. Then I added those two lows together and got 5.24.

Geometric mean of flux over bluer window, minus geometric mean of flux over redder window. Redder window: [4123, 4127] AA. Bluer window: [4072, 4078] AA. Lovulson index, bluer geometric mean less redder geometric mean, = -0.2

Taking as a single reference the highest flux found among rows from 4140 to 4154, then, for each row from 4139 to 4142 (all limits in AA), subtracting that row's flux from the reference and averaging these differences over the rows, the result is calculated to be -0.05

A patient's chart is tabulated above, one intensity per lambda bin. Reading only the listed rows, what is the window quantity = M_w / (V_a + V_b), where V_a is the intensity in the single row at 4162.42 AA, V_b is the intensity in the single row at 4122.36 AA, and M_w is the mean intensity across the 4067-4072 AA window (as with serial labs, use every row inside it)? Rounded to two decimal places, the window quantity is 0.47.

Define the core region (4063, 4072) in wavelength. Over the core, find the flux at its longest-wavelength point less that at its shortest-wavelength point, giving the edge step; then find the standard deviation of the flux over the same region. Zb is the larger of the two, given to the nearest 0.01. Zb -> 0.03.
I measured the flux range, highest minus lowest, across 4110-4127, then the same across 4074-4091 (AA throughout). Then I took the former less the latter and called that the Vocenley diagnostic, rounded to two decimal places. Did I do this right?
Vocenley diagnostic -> 0.14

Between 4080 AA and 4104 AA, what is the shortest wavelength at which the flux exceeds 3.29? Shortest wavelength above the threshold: 4082.68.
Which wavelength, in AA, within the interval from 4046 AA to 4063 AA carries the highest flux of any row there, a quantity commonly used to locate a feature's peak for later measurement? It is 4052.71 AA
